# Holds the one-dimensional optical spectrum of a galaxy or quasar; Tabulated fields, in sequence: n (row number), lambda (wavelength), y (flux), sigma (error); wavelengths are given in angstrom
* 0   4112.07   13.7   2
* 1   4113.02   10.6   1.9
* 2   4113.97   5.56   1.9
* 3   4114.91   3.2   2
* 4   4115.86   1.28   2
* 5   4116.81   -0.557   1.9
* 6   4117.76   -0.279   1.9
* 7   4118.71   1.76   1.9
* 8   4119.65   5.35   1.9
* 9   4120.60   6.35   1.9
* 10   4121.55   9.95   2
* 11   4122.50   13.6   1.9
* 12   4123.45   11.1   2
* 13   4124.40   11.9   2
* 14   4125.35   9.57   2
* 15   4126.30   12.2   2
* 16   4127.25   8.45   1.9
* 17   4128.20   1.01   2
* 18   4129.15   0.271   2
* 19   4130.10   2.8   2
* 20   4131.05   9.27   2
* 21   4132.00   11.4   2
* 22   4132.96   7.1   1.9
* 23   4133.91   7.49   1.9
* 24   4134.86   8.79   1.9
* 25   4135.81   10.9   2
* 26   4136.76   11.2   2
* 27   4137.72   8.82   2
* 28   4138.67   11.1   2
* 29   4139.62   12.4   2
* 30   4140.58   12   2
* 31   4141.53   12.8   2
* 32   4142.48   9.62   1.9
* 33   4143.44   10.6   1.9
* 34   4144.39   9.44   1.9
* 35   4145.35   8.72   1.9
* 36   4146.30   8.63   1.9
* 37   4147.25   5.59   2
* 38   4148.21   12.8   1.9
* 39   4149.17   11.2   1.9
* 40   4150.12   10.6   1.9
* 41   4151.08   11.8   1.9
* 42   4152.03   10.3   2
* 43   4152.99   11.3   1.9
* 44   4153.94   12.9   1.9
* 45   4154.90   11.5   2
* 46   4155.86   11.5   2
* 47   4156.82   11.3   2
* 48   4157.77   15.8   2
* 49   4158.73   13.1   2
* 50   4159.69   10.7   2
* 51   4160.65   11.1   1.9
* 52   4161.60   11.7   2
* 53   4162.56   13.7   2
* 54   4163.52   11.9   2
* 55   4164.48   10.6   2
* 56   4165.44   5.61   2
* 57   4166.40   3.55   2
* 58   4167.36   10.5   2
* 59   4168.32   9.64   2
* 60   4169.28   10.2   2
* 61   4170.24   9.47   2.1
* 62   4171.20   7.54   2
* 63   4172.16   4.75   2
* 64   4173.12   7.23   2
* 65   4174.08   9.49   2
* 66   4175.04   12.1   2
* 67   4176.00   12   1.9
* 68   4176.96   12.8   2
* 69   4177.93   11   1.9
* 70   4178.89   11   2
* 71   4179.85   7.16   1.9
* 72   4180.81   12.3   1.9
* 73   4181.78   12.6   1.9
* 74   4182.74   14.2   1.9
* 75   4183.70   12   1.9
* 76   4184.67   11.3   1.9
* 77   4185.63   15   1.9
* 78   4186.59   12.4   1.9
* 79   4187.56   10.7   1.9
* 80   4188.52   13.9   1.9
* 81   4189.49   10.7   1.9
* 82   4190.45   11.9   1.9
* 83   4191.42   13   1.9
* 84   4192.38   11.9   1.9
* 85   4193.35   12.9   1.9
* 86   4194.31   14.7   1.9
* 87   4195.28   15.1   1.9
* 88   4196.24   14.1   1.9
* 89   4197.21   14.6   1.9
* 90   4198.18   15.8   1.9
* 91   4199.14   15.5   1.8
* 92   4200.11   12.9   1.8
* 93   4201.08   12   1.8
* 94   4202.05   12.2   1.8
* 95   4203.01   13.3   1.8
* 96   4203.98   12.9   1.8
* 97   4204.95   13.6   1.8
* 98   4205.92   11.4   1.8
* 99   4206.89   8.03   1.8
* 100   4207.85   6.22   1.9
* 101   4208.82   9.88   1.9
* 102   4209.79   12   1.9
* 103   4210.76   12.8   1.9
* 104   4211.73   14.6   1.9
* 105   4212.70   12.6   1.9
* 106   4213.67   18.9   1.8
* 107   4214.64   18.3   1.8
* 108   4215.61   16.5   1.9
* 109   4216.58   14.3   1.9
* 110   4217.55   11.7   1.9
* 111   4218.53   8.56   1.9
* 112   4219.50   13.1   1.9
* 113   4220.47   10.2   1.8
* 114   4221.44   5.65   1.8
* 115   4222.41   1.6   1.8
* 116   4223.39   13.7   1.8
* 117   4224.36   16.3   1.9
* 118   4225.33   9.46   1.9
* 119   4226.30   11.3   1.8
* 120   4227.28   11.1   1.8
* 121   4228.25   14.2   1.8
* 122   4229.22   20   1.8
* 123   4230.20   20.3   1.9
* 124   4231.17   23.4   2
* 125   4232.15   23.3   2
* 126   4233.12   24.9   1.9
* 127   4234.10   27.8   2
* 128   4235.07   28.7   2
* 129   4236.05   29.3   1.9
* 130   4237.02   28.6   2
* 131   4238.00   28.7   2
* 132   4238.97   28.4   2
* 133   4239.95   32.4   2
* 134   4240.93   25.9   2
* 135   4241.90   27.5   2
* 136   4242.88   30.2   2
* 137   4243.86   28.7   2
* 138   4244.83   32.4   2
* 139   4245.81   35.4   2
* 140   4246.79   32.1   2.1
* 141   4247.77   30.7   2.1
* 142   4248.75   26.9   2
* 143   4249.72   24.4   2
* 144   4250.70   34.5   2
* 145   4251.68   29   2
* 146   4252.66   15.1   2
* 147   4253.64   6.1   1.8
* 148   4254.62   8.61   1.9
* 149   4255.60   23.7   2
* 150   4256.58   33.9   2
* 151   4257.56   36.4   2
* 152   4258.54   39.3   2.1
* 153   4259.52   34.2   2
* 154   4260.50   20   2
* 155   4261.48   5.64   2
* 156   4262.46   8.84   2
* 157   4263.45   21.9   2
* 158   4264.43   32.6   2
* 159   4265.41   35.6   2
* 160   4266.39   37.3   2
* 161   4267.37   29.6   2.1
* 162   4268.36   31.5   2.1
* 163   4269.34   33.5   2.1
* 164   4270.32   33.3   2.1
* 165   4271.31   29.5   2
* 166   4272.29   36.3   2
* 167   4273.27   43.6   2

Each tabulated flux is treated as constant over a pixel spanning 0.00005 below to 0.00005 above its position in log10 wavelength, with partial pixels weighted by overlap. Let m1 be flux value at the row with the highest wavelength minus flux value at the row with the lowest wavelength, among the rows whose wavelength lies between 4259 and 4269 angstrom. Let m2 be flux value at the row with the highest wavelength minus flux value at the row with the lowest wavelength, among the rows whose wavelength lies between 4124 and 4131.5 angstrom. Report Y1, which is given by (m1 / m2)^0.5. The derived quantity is 1.01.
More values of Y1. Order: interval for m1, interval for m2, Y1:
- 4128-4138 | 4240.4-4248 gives 1.28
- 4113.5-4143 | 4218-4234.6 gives 0.46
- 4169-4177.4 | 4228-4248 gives 0.40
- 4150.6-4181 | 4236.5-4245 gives 0.36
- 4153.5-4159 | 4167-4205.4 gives 0.25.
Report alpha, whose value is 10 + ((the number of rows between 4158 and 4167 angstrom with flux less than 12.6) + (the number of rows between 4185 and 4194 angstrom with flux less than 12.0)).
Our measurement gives 21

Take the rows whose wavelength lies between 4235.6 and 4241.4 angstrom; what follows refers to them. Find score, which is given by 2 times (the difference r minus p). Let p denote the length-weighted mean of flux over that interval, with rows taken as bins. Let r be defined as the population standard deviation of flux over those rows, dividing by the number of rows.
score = -54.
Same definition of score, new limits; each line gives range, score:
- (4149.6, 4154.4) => -21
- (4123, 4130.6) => -5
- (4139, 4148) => -16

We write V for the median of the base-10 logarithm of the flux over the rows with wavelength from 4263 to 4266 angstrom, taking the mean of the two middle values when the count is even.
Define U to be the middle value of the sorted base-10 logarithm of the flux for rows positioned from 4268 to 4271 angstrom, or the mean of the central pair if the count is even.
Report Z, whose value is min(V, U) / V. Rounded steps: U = 1.52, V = 1.51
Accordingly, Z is 1.00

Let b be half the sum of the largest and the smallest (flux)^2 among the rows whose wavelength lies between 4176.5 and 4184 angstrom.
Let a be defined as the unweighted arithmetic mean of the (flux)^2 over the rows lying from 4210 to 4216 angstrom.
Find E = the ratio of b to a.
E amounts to 0.5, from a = 250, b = 126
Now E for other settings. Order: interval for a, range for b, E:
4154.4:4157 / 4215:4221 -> 1.3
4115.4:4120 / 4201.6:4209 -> 16.6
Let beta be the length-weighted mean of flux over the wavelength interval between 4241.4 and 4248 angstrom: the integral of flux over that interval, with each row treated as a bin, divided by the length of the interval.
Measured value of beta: 31.0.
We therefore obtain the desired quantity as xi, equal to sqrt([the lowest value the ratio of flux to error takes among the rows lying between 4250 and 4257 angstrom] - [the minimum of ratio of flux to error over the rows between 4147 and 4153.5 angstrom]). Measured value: 0.8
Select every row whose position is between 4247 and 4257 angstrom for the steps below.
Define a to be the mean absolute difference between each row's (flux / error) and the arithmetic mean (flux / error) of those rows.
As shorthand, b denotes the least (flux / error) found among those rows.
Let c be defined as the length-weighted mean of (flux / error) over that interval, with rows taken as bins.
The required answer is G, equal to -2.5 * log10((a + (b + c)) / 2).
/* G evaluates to -2.4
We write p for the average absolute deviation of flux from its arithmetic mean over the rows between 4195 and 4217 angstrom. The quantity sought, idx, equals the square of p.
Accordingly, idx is 4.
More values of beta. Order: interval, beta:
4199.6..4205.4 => 12.8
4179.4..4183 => 11.4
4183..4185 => 11.9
